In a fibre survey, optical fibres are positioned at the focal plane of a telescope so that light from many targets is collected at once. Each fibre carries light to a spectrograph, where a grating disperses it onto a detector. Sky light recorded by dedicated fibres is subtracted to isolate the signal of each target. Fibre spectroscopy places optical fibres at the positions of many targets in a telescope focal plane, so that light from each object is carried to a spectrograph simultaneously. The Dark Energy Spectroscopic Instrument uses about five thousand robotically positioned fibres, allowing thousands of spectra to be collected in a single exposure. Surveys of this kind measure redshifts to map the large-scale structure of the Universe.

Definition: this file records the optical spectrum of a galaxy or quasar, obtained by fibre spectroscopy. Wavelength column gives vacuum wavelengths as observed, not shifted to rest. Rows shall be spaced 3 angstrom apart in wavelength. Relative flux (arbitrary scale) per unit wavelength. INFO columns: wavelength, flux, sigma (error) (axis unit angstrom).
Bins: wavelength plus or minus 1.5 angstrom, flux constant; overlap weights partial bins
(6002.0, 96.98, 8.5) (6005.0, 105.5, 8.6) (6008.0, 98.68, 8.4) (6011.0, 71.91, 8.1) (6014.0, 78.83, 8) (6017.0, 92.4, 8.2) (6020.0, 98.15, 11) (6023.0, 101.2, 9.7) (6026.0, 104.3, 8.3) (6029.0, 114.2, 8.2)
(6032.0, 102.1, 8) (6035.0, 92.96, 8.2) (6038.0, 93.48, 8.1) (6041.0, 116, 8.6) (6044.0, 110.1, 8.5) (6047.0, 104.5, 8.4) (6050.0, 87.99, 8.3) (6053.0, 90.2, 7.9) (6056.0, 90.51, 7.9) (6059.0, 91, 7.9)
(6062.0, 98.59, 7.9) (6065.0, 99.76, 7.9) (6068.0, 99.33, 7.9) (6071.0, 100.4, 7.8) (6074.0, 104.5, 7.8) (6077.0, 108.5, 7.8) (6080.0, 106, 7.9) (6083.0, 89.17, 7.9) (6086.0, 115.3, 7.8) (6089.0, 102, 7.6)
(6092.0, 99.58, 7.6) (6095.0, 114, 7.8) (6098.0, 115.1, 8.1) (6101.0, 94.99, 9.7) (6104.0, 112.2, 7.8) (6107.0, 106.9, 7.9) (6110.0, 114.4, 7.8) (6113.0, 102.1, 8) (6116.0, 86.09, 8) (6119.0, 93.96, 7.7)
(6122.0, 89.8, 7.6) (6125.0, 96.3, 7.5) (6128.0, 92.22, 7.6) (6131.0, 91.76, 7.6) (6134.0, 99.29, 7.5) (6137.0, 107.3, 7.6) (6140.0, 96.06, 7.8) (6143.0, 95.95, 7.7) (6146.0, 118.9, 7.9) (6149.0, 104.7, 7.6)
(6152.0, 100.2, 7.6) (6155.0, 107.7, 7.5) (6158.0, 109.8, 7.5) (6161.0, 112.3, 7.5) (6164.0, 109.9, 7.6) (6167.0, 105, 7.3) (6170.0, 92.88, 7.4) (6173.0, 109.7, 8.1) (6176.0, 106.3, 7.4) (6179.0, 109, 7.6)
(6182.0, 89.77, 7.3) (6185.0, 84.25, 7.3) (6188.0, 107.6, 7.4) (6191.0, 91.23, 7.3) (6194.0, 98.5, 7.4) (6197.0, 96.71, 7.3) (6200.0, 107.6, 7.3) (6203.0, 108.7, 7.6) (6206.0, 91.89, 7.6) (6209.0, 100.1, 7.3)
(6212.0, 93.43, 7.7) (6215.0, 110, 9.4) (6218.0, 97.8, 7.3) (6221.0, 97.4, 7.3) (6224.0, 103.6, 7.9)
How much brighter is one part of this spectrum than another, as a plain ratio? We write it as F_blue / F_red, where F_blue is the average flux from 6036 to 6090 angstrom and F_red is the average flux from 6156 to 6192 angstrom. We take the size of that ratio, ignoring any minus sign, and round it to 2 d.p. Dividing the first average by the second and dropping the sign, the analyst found 0.98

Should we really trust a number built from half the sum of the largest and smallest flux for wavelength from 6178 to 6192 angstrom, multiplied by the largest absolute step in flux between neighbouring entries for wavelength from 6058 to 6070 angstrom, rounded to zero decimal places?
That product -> 733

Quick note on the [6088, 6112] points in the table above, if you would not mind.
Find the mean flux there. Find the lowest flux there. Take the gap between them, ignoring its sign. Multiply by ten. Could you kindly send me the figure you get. 124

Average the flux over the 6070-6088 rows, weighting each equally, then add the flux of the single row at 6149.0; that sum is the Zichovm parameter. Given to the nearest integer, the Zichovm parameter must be 209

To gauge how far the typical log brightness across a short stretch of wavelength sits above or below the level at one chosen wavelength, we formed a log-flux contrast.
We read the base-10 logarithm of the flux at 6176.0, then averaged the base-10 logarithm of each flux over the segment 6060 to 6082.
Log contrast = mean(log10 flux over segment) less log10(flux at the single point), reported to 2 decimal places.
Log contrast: -0.02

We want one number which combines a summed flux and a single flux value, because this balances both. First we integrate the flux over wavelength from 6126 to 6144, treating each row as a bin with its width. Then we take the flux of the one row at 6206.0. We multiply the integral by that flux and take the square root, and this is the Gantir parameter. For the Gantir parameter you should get 401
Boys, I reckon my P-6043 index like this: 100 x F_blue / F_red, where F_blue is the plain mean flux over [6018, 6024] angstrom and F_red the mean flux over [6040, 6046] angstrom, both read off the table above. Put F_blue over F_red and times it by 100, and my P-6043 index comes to 88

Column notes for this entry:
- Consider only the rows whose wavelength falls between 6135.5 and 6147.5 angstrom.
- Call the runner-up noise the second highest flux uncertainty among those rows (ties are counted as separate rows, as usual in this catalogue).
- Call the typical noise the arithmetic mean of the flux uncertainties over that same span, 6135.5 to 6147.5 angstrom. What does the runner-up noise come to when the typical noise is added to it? 15.55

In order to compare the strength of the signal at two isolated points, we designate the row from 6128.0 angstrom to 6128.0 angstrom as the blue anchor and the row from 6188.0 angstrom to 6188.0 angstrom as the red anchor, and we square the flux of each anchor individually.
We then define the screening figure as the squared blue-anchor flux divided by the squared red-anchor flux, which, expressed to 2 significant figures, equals 0.73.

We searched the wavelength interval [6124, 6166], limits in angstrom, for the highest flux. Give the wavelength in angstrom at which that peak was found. 6146.0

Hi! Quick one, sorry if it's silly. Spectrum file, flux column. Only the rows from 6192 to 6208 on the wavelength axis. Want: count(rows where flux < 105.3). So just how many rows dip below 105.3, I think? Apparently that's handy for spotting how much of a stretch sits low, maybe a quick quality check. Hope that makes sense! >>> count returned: 3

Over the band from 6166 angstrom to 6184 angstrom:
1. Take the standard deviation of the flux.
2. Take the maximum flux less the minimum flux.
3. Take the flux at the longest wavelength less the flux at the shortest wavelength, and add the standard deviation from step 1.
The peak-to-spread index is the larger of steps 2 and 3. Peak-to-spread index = 19.9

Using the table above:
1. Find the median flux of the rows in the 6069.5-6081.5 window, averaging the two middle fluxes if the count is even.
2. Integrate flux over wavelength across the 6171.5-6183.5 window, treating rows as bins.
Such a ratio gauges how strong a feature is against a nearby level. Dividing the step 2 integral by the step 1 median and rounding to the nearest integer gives 12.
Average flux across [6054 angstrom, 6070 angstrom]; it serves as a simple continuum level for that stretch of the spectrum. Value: 96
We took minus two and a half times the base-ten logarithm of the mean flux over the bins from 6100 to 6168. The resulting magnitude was -5.02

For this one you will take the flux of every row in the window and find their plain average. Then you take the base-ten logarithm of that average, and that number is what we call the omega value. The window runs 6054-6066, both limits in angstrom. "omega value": 1.98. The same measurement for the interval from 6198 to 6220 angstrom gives 2.01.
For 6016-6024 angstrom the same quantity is 1.99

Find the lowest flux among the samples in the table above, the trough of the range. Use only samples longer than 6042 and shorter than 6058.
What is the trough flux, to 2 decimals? 87.99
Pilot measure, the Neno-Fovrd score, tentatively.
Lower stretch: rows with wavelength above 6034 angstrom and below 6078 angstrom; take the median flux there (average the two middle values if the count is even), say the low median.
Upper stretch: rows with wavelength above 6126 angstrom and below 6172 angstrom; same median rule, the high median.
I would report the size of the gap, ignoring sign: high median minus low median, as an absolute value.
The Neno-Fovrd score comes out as 5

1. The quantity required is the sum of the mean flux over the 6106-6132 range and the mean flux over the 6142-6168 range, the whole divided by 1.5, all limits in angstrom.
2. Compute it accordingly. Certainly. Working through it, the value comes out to 136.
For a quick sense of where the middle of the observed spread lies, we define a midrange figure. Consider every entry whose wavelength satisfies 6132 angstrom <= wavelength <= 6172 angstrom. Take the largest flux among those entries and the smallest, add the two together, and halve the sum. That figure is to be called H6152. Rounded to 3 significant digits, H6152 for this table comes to 106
